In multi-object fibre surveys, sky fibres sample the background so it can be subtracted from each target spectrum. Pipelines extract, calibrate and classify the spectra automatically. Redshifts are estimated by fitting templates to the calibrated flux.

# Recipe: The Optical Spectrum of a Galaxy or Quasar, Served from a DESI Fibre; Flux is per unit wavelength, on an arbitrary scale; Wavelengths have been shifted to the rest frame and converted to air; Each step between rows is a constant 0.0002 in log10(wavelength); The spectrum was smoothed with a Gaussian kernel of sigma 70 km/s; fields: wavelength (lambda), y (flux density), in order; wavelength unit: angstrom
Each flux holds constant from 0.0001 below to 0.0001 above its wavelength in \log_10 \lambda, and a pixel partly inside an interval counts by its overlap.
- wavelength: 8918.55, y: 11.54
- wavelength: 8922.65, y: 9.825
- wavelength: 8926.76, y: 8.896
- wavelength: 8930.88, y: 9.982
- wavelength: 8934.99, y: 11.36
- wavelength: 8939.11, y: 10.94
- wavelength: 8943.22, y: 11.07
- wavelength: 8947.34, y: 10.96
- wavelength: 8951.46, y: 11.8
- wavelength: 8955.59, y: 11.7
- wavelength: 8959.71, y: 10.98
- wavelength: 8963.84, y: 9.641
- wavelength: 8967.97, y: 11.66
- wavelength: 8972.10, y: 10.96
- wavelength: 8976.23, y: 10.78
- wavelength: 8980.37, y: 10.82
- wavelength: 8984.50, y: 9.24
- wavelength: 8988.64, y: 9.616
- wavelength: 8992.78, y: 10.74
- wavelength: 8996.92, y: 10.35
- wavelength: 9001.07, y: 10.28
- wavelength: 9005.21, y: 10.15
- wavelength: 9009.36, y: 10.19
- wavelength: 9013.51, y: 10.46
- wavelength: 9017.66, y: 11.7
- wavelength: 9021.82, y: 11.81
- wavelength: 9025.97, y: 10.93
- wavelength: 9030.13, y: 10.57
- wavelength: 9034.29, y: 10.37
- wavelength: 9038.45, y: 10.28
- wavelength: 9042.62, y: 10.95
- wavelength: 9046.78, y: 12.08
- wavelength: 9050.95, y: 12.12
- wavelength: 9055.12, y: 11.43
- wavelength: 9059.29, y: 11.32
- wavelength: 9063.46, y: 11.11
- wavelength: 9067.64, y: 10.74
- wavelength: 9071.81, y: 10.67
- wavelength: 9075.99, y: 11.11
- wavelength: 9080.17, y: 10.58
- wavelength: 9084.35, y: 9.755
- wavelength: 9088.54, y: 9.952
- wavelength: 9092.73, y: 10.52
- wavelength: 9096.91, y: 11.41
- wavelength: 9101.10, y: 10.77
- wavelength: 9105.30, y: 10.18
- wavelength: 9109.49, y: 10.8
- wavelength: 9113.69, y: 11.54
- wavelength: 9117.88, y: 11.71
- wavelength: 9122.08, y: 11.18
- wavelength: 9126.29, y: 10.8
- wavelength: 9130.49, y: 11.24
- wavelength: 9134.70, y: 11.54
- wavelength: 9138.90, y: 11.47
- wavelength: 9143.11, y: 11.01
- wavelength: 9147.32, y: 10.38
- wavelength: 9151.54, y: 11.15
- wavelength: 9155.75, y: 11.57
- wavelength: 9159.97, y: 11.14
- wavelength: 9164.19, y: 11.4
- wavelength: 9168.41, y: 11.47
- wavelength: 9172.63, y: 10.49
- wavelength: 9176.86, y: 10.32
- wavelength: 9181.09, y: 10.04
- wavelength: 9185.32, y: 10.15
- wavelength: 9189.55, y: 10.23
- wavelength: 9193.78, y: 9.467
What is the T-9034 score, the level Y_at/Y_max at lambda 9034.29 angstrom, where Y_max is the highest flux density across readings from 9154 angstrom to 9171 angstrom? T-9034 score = 0.90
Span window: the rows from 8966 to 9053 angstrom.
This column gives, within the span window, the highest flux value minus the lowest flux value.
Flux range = 2.9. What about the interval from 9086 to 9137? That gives 1.8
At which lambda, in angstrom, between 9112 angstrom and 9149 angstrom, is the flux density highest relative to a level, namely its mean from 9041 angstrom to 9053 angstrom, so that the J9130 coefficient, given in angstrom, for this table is 9117.88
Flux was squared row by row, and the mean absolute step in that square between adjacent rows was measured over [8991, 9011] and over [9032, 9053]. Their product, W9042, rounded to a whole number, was 35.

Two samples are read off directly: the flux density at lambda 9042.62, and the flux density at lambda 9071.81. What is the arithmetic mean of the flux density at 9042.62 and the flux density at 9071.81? 10.8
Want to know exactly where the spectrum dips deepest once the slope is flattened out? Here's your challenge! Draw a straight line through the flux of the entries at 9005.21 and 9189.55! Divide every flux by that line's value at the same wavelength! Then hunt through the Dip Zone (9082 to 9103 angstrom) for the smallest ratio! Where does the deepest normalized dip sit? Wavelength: 9084.35 angstrom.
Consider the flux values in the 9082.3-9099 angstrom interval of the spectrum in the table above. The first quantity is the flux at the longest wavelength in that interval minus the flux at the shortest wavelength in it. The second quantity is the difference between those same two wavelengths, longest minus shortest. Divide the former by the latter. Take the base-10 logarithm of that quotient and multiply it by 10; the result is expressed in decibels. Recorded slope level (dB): -8.8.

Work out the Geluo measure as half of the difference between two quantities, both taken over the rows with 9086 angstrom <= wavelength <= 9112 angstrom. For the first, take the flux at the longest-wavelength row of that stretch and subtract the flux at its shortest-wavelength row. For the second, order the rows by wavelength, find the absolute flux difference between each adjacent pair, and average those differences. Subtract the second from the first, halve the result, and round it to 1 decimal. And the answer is 0.1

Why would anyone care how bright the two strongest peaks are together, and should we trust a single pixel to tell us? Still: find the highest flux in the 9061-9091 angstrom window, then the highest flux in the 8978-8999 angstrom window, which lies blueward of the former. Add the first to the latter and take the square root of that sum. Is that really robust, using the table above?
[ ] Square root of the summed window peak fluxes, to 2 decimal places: 4.68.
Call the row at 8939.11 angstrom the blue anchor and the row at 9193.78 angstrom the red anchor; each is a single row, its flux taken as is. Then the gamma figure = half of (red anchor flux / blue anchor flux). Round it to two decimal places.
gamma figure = 0.43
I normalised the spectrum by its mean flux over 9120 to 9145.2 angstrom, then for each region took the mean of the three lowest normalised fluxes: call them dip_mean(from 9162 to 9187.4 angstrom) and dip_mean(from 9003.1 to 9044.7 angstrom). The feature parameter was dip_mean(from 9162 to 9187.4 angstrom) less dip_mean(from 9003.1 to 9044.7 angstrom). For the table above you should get 0.00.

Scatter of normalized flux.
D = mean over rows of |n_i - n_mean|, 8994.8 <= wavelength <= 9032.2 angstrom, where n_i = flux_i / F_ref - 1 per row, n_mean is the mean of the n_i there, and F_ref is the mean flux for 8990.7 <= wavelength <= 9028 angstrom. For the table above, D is 0.047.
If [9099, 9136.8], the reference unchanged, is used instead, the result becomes 0.037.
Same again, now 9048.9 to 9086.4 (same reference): 0.045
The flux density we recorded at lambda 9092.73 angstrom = 10.52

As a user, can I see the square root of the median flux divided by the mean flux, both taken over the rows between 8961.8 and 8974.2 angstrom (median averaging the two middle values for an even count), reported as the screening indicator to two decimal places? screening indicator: 1.01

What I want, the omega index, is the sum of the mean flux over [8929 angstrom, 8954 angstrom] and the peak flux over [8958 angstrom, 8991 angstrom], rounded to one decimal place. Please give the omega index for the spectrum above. 22.7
